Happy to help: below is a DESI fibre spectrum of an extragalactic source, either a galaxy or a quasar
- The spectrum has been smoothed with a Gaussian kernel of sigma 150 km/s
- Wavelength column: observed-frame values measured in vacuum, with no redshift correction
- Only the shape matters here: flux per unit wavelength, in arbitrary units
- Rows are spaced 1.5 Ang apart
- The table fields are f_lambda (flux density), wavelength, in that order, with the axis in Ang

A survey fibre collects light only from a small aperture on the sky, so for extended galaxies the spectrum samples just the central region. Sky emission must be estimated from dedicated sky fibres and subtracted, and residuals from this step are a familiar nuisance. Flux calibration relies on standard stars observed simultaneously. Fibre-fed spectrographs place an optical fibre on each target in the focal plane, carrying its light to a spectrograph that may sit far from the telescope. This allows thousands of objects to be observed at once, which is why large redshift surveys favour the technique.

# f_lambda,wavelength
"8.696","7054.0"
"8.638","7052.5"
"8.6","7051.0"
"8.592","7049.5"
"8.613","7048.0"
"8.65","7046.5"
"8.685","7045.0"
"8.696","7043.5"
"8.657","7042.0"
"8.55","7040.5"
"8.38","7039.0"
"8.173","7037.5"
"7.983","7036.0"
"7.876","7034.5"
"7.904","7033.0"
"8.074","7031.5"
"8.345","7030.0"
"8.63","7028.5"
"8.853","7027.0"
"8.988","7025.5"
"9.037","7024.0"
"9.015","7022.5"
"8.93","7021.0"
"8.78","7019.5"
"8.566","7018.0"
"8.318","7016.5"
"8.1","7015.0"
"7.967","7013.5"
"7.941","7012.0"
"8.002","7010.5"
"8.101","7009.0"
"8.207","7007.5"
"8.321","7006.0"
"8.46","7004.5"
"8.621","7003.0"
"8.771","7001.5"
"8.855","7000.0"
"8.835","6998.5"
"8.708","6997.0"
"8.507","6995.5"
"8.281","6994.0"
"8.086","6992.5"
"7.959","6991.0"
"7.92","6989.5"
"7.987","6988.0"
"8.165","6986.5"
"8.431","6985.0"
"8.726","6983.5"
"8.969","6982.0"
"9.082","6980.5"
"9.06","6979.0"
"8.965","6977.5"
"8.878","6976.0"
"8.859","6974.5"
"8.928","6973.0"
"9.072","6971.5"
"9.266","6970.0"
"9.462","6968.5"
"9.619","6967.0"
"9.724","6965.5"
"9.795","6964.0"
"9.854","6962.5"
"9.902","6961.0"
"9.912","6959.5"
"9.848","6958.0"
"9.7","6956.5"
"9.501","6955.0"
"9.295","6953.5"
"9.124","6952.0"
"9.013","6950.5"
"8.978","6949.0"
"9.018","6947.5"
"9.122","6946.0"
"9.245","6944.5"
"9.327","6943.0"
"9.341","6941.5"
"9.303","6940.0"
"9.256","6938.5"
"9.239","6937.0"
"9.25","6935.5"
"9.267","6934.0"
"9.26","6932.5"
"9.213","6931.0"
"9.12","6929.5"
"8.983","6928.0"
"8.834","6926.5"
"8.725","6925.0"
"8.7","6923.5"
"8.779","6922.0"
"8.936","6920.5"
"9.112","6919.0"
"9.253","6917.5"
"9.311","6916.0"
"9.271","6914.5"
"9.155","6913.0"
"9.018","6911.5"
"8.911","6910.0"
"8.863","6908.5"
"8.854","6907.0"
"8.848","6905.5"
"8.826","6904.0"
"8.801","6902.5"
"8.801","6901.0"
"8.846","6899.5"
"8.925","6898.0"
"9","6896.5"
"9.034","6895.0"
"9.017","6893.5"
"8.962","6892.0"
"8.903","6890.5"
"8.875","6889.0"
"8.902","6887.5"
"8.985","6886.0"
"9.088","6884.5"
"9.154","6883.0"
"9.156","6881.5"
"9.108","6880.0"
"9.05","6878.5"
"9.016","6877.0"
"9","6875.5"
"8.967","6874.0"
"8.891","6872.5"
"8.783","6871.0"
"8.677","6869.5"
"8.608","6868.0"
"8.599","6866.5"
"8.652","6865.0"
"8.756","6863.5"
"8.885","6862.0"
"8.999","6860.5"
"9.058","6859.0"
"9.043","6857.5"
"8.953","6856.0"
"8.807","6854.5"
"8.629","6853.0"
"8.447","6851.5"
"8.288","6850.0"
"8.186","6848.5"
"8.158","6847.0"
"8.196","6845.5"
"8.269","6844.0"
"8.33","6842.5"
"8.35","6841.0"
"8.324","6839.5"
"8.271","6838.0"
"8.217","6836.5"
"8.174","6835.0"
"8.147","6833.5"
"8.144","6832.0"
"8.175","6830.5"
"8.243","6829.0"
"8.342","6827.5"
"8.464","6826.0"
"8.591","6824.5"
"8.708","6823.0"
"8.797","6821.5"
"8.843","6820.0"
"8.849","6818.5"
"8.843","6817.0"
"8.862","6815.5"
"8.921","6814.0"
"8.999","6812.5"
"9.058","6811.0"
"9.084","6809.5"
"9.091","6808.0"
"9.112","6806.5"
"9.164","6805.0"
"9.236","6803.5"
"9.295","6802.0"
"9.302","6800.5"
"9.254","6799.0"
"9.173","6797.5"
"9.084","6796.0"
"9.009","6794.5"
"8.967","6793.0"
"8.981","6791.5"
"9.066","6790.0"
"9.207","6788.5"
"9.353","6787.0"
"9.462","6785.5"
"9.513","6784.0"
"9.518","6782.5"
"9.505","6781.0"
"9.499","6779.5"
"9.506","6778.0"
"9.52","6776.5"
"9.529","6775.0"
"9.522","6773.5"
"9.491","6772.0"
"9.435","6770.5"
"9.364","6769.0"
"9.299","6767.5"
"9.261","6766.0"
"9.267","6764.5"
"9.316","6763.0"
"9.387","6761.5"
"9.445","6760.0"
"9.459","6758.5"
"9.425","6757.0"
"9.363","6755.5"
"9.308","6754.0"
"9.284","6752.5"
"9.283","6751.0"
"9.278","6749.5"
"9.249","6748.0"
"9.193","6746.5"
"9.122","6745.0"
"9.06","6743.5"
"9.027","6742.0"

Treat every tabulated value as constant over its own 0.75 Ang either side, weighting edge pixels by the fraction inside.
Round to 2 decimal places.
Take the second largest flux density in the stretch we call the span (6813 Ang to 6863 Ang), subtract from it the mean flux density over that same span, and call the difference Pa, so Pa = 0.51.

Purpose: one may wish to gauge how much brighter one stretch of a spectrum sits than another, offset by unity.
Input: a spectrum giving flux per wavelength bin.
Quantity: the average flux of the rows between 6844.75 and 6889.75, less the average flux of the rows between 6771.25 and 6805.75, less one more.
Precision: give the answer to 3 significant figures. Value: -1.51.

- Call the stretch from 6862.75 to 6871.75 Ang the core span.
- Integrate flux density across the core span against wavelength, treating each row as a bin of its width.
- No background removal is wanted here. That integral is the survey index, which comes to 78.1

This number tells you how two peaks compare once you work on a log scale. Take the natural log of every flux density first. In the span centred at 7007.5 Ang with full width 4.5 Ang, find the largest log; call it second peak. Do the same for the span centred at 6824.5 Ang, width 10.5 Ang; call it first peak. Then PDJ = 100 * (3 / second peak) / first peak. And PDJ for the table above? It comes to 65.0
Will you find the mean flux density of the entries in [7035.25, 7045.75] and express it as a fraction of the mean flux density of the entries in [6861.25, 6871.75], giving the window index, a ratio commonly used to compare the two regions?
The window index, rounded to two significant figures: 0.97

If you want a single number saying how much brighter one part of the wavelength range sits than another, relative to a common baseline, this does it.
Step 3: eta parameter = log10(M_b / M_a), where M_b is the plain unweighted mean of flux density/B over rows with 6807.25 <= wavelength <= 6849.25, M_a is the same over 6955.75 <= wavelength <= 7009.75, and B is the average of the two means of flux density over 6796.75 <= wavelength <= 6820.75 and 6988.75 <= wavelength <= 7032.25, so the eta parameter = -0.018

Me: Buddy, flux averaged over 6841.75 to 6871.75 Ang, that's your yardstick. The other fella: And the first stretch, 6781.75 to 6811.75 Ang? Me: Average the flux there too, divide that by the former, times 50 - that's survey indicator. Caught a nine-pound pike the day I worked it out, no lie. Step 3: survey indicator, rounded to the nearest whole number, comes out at 53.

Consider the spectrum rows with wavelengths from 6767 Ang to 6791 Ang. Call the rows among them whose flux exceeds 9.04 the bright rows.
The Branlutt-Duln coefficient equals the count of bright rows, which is 16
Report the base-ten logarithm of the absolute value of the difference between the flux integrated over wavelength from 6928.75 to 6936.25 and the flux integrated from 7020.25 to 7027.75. 0.29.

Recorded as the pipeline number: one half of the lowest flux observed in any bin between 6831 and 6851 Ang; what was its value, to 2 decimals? 4.07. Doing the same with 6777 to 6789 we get 4.60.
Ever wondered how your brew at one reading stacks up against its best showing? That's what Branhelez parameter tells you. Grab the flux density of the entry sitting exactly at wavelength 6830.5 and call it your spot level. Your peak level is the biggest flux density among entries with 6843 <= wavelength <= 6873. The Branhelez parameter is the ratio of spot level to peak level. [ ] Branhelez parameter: 0.90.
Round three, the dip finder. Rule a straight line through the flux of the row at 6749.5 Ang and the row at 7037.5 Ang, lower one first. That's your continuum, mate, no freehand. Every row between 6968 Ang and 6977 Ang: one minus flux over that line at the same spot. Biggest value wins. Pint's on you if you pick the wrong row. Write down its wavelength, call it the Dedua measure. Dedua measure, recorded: 6974.5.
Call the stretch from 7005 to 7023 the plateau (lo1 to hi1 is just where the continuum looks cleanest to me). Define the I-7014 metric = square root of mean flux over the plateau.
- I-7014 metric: 2.89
